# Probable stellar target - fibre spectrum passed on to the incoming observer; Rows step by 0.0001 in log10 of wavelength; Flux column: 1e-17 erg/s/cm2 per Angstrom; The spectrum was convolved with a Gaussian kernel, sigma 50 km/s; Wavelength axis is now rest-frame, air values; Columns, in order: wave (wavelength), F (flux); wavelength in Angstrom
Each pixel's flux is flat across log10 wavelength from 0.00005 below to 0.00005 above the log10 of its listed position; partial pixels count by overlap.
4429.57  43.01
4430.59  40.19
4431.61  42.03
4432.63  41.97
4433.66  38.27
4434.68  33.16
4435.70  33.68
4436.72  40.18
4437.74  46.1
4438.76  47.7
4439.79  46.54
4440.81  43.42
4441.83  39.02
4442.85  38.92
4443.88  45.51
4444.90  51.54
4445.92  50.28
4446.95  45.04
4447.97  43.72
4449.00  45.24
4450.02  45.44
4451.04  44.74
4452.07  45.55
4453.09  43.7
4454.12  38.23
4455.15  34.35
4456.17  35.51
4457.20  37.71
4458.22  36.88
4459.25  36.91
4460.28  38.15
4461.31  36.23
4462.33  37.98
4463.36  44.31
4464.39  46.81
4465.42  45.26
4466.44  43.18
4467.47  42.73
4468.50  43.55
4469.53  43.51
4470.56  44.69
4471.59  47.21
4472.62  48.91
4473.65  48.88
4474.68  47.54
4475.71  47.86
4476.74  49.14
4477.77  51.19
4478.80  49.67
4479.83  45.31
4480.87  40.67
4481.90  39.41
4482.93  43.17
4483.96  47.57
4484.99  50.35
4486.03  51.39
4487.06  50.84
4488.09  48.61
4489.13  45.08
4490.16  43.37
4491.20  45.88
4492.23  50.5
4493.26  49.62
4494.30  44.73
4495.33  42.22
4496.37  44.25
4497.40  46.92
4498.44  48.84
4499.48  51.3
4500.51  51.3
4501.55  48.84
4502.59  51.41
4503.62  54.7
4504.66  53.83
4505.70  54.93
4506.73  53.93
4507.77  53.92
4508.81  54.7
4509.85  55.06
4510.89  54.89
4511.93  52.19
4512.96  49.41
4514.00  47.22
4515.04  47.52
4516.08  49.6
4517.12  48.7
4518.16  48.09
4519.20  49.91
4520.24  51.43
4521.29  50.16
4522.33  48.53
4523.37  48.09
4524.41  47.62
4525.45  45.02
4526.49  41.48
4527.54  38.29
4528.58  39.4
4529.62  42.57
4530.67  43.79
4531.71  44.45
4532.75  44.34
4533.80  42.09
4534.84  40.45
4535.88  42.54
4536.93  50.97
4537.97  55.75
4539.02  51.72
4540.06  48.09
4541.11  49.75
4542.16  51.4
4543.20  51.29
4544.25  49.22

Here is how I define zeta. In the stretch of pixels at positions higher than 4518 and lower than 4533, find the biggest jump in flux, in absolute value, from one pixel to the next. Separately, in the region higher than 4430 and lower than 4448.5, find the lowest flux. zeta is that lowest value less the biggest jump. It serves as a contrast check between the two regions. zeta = 30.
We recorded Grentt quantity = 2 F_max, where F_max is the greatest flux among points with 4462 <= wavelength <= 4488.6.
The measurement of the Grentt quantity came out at 103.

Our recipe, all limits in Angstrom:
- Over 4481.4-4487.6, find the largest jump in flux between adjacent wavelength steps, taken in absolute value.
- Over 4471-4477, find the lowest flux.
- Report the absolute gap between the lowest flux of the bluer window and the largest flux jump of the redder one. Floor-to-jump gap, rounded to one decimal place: 42.8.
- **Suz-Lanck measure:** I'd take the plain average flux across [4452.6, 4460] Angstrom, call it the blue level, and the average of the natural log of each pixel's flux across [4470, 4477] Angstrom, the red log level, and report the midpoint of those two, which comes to 20.7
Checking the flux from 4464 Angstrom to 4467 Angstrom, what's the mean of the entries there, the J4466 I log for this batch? 45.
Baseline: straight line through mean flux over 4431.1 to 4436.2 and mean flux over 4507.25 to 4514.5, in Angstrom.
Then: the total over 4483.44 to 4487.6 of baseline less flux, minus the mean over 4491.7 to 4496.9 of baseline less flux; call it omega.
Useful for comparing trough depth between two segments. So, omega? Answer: -13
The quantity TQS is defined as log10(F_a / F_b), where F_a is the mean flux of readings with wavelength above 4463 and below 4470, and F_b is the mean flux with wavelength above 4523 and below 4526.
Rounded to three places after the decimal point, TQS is -0.026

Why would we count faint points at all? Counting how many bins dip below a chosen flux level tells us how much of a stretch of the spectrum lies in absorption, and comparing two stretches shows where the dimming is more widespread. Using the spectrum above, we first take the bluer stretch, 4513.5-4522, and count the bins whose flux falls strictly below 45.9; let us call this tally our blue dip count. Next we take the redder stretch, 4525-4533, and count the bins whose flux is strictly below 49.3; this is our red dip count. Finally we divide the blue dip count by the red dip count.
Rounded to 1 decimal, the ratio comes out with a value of 0.0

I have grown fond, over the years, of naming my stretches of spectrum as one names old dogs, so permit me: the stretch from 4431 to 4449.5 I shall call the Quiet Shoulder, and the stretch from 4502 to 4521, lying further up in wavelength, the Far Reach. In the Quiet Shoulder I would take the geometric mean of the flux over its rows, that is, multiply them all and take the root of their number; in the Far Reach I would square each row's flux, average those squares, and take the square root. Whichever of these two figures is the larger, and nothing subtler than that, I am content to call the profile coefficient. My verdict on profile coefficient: 51.8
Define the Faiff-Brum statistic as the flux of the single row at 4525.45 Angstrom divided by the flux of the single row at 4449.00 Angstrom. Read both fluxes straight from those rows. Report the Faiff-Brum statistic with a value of 1.00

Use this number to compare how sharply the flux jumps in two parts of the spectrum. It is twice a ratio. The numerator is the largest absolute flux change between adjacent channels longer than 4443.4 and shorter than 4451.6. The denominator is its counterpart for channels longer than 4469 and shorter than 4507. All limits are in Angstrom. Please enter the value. 2.5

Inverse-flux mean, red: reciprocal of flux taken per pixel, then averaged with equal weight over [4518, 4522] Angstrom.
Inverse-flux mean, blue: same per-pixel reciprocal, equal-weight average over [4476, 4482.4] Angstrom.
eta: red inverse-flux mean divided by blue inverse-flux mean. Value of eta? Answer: 0.91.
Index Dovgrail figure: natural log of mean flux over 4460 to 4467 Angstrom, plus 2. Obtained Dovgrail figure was 5.73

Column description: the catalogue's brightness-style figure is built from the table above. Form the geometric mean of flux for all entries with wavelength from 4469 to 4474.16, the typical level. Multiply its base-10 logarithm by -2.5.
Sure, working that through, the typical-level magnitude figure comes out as -4.17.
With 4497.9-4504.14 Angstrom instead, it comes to -4.27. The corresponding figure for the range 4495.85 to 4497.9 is -4.15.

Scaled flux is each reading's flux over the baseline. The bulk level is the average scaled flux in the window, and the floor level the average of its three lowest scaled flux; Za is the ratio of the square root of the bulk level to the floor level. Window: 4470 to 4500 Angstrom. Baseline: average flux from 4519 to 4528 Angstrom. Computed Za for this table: 1.15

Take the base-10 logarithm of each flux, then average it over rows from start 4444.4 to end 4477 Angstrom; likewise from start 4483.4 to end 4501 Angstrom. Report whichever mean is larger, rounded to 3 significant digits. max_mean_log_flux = 1.68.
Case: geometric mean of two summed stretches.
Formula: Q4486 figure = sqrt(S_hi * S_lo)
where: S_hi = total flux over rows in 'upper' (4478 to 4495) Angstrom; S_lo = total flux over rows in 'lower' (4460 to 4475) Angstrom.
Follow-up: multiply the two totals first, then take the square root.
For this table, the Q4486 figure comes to 701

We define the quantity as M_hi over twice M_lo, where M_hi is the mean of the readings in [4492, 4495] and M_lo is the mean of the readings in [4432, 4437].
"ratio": 0.64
